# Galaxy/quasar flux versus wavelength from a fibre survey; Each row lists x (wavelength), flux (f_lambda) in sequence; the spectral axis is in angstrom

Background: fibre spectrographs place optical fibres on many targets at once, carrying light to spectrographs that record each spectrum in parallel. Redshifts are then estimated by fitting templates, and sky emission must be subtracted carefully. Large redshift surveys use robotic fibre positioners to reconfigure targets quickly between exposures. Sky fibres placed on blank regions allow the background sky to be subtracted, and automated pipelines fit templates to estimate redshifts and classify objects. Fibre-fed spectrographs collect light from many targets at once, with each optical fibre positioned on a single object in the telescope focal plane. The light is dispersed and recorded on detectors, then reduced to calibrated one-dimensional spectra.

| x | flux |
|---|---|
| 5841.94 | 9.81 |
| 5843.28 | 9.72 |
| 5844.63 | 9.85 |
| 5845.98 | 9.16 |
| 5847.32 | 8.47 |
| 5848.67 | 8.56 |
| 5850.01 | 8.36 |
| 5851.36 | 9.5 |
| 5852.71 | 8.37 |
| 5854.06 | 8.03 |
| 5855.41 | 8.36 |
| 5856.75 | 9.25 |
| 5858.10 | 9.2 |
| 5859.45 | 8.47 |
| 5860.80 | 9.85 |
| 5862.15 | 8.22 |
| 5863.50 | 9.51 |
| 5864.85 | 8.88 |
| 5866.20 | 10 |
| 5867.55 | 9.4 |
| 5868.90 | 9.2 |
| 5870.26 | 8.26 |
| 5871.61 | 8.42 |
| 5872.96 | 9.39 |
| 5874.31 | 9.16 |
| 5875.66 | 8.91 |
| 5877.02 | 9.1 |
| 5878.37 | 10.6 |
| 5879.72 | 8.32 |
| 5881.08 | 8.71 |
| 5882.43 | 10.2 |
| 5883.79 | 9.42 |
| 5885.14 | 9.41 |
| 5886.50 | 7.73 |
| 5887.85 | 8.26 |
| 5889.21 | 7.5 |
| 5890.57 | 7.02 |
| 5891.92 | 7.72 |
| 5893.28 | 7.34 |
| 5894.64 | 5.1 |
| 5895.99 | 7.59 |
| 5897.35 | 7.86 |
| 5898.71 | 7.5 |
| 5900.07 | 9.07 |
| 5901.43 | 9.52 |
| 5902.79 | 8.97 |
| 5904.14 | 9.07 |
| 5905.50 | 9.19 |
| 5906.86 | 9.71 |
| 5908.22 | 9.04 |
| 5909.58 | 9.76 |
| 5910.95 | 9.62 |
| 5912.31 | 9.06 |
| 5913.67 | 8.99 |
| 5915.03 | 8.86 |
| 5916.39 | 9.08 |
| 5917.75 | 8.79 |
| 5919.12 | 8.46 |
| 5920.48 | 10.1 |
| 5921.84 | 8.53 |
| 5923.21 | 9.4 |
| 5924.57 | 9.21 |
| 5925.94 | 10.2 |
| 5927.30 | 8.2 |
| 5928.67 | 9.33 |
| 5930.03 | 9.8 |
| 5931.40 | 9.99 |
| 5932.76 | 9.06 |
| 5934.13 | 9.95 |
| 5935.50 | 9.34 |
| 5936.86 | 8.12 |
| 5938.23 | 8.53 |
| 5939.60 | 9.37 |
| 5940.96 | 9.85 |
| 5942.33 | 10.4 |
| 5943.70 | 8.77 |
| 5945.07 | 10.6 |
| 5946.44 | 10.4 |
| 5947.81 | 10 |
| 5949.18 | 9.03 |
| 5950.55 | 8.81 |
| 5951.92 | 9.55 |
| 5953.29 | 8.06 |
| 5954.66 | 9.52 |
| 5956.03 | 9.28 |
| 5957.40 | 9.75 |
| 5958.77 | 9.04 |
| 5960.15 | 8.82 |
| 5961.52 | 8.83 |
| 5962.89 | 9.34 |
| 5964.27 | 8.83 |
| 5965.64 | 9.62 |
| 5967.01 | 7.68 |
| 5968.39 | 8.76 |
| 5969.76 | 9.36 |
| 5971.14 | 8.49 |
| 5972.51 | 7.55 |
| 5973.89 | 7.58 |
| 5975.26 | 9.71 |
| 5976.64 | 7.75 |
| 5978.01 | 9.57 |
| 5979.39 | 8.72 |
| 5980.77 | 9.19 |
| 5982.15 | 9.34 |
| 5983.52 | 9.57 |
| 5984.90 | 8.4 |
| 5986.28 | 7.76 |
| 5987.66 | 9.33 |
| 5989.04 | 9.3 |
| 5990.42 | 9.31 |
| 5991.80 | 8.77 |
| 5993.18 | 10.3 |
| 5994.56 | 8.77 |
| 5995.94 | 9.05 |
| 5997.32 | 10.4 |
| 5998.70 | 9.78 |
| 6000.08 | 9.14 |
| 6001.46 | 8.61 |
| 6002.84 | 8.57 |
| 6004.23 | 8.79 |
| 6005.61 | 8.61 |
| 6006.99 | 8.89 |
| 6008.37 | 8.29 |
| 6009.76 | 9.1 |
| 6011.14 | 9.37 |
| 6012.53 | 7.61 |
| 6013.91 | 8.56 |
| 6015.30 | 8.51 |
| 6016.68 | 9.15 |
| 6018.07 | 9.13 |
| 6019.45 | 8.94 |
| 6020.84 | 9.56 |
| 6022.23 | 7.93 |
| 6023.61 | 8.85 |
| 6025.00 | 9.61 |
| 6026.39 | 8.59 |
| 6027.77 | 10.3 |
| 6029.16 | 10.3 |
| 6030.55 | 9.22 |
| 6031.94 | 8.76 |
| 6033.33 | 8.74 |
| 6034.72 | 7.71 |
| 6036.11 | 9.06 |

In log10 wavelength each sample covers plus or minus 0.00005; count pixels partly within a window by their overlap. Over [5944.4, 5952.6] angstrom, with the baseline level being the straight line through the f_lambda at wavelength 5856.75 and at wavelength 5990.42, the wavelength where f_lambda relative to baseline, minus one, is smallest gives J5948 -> 5950.55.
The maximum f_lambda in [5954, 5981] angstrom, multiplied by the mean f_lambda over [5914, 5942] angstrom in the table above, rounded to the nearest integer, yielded 90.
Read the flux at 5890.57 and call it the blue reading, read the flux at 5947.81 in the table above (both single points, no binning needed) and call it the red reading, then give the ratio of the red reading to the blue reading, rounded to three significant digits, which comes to 1.42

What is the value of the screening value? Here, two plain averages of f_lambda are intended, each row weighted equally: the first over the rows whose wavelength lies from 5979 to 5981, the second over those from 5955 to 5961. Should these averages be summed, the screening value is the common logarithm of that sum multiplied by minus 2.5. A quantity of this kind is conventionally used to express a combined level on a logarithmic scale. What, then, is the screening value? -3.15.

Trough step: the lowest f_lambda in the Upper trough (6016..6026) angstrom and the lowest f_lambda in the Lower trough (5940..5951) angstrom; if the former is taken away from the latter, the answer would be 0.8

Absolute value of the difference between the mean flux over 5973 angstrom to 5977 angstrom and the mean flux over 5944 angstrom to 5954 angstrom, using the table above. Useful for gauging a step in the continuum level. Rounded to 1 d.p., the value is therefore 1.1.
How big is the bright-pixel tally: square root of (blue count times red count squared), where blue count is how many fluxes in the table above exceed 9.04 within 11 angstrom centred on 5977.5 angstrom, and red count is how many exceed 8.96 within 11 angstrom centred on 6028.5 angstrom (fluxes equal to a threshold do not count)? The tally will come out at 8.0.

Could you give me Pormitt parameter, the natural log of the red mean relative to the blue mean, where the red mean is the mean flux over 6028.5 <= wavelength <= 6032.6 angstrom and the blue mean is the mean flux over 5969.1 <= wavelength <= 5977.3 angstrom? 0.11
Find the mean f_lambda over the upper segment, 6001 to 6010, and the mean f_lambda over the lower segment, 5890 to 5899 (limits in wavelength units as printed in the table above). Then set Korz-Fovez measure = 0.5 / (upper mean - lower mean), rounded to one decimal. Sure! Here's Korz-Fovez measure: 0.3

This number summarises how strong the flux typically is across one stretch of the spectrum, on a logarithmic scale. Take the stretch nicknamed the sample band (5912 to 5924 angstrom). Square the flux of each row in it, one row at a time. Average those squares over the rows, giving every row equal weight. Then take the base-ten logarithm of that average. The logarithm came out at 1.91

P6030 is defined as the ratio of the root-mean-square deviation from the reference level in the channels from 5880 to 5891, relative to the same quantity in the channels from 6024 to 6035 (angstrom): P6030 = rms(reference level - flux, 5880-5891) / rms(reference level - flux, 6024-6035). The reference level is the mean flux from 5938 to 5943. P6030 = 1.6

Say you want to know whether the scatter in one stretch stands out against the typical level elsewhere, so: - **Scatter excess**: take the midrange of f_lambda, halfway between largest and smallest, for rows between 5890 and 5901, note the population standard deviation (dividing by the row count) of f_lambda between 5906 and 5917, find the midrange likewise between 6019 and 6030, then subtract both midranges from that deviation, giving -15.9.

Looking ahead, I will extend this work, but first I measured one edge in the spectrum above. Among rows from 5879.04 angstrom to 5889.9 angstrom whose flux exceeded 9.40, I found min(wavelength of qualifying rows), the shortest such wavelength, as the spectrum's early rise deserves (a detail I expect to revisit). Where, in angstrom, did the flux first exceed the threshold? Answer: 5882.43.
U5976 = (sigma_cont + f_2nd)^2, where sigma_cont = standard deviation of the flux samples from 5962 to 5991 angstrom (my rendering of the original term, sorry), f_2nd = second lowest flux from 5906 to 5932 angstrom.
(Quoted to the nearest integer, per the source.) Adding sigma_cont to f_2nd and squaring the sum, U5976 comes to 85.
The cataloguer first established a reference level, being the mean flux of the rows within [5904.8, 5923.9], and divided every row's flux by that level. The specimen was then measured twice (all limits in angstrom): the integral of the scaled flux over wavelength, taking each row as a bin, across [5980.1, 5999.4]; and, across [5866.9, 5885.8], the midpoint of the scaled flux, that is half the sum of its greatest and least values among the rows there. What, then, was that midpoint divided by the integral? 0.0529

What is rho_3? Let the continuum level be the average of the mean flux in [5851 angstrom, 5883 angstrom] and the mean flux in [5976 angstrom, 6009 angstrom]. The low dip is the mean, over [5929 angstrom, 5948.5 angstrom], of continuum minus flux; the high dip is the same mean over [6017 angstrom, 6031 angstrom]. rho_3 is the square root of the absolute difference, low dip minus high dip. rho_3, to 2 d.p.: 0.58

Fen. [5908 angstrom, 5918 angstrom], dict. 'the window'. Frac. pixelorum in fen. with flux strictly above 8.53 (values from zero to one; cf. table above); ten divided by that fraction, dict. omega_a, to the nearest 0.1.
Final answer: 10.0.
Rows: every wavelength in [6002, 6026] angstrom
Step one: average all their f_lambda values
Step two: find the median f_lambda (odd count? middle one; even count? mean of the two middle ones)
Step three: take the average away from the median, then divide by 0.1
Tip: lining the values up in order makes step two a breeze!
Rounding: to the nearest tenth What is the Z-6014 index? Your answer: 0.6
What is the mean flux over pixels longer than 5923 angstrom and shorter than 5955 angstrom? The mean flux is 9.4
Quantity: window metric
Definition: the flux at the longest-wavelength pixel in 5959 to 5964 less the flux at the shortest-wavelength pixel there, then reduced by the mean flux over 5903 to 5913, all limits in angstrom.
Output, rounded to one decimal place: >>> -8.8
